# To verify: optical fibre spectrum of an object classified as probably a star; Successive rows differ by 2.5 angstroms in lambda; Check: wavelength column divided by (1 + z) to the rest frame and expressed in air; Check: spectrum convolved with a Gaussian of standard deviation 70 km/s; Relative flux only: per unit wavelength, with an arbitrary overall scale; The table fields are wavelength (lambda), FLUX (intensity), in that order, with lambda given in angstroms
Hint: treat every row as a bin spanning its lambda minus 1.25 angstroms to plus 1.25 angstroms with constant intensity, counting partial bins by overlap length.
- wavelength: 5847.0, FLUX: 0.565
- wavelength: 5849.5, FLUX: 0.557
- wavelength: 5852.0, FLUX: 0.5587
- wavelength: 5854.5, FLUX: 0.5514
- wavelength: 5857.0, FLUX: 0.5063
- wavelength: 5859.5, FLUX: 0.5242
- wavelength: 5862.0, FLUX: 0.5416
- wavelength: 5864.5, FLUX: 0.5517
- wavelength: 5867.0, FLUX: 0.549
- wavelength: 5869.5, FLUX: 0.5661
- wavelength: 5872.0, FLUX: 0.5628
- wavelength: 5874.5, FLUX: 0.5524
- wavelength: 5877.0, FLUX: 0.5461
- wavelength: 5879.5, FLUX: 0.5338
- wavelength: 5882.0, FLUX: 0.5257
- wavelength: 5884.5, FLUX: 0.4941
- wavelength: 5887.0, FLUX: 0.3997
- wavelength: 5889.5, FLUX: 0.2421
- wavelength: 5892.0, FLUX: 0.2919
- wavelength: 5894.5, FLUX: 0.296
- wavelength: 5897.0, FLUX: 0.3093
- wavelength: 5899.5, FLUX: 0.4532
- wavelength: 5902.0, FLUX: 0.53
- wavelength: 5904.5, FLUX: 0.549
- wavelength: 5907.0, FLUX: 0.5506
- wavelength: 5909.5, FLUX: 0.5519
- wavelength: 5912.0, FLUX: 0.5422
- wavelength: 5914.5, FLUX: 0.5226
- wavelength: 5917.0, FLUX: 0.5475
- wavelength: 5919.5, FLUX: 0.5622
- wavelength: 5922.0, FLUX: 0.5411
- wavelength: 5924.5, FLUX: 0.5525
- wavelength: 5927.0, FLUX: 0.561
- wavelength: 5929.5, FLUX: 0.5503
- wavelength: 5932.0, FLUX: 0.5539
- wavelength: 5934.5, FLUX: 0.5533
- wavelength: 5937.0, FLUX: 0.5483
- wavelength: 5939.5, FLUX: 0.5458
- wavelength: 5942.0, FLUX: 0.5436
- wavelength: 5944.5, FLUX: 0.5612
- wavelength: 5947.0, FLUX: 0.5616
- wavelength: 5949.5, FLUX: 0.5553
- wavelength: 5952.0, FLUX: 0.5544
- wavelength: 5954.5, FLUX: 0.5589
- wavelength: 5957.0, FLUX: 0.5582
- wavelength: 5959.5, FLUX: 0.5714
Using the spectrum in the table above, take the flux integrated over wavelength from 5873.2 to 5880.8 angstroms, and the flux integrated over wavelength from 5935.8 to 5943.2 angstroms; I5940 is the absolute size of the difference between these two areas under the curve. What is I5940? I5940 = 0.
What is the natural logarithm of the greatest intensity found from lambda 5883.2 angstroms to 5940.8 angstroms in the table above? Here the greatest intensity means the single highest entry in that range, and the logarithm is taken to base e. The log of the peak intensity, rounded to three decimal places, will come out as -0.576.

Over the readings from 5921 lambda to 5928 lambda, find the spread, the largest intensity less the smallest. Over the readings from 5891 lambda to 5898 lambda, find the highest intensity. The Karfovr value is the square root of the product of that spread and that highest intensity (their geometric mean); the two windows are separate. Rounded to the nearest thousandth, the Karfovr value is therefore 0.078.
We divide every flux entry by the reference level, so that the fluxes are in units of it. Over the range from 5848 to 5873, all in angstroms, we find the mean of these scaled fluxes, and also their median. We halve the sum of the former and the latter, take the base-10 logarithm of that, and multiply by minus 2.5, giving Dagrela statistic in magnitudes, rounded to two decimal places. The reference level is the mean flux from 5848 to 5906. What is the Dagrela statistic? -0.13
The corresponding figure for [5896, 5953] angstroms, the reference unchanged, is -0.12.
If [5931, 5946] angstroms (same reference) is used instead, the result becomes -0.13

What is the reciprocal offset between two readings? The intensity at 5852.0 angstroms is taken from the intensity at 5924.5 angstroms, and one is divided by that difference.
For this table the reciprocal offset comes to -161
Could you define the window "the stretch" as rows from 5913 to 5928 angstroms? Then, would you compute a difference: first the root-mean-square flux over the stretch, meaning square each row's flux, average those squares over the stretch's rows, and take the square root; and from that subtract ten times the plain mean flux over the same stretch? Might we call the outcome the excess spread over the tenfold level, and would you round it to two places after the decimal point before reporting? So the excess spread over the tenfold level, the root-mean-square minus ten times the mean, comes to -4.93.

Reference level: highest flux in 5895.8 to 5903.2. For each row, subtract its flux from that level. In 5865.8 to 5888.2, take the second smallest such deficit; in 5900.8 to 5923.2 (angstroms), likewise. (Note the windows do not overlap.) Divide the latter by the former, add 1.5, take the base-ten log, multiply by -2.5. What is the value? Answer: -0.84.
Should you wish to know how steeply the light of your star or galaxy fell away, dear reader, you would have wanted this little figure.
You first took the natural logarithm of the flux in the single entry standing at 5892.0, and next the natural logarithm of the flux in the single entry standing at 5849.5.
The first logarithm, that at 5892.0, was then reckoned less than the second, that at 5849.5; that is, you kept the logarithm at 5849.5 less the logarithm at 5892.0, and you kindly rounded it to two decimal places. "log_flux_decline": 0.65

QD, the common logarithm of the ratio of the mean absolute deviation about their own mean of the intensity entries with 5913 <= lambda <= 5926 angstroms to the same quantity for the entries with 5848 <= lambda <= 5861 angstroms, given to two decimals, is -0.26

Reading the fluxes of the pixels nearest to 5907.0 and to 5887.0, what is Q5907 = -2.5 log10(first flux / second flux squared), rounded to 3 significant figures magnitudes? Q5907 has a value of -1.34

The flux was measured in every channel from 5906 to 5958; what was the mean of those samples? 0.551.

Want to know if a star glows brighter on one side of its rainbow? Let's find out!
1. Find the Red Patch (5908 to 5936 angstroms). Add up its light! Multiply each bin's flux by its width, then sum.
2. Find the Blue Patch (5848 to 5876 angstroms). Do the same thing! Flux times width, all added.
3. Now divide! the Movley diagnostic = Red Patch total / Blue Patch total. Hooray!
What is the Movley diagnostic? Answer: 1.00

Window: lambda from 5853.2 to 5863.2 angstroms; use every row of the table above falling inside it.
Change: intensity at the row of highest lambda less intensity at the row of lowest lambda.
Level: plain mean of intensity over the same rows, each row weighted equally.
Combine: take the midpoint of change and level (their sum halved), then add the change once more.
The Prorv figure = 0.251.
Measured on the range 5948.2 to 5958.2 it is 0.283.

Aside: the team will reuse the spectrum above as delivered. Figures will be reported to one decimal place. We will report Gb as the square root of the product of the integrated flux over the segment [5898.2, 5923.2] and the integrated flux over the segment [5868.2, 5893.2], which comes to 12.6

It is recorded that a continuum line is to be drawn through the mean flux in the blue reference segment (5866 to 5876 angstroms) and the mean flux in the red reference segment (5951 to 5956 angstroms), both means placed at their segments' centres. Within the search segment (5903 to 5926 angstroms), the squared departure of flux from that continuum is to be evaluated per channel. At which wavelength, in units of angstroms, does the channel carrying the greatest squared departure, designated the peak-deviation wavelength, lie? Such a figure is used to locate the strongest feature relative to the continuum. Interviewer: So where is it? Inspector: 5914.5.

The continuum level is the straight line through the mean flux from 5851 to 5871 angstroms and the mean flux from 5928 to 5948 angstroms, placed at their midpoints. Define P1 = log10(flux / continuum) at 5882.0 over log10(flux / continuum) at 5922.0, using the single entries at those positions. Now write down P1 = 2.2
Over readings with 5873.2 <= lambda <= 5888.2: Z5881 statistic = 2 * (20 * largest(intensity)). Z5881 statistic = 22.1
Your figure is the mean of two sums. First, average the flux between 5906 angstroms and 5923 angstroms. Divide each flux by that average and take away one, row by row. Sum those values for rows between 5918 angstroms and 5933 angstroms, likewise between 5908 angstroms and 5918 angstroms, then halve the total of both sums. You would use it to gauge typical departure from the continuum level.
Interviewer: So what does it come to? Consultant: 0.028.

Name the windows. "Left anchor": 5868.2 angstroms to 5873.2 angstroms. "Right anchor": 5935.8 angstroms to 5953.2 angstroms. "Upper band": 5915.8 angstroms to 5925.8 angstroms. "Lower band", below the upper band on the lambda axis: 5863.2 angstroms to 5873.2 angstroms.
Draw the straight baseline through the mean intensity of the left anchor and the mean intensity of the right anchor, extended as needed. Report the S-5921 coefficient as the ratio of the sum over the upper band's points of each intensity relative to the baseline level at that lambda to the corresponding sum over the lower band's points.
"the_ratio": 1.00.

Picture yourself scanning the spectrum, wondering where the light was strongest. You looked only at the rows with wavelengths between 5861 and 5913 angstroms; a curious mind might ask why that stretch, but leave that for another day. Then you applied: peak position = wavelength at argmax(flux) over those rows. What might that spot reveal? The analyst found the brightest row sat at 5869.5 angstroms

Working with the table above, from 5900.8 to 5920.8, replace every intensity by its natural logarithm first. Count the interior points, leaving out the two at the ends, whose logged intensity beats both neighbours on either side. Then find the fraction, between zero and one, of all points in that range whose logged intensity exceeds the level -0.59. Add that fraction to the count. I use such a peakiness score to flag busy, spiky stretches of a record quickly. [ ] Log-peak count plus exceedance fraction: 1.1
